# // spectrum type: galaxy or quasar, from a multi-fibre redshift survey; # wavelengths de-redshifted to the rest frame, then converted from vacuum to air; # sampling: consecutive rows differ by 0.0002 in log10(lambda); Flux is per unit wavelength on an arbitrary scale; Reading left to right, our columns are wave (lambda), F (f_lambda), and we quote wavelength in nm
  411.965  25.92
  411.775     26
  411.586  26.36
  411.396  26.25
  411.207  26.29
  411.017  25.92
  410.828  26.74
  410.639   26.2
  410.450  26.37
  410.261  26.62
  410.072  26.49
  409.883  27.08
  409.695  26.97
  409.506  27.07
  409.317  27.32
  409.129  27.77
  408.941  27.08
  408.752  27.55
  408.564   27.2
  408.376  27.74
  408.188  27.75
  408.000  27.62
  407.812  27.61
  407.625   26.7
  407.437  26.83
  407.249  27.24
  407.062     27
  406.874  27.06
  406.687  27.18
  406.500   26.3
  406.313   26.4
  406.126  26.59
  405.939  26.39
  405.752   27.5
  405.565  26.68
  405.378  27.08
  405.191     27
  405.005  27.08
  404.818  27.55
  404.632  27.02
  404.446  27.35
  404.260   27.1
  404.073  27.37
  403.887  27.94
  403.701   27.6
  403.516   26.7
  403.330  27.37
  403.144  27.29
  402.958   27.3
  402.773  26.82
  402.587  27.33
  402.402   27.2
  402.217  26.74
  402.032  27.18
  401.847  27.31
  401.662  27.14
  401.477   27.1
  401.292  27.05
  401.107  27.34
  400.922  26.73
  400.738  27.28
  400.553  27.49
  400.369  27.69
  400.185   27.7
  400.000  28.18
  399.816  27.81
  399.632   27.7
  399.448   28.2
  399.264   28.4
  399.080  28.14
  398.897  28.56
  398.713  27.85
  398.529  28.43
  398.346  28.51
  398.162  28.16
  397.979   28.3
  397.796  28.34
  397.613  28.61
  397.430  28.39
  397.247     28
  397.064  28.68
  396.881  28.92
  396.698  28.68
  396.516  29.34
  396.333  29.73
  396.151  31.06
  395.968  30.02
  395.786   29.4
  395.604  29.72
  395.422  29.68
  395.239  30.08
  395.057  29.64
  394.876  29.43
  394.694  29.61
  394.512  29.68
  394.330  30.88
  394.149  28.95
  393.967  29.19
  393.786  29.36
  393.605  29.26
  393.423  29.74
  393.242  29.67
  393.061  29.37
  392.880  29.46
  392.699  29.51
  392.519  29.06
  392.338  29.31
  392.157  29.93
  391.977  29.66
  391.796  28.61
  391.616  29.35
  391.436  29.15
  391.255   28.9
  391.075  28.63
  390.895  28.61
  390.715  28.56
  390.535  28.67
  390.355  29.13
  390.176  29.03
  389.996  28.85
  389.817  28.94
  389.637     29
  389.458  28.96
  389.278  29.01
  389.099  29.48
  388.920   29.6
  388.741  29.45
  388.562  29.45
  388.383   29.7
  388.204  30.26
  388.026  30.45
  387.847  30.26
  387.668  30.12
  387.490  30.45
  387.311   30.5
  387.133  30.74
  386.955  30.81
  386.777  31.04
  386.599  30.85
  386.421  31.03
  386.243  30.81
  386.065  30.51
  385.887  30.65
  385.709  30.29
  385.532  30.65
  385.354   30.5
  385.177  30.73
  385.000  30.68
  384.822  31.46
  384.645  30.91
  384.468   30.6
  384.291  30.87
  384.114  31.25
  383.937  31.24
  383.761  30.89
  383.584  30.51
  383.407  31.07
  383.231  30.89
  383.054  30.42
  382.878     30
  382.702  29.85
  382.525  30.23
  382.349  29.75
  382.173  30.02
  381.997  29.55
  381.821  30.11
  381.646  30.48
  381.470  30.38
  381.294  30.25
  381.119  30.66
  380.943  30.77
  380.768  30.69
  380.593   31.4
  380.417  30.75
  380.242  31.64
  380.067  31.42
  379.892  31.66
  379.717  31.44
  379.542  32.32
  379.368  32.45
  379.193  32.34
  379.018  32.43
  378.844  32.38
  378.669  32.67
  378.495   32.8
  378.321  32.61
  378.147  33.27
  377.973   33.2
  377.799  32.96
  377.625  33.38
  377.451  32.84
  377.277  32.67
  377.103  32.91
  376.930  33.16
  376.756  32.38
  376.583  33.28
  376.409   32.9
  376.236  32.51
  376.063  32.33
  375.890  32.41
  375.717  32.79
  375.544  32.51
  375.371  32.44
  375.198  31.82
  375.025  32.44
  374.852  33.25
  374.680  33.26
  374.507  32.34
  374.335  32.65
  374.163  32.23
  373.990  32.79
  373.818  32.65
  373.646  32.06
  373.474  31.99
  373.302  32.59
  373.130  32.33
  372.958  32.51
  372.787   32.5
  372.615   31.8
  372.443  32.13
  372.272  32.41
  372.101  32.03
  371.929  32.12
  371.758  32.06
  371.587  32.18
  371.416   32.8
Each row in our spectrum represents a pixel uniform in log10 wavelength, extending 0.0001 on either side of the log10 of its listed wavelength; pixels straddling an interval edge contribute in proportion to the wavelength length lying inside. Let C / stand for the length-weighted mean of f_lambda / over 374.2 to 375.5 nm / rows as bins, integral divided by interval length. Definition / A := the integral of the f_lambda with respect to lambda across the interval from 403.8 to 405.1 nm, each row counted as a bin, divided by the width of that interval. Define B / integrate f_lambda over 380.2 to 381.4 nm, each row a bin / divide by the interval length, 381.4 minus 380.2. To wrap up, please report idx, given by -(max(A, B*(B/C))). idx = -29.2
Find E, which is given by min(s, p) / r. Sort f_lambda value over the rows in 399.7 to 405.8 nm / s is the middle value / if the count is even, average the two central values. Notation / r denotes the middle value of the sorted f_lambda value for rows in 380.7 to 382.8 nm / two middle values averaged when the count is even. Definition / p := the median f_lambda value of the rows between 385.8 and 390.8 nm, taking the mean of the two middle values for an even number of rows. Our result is 0.90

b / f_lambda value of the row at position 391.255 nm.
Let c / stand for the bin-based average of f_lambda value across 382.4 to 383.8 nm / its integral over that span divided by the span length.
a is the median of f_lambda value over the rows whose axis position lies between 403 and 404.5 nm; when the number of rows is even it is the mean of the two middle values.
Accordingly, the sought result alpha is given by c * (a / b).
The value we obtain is 28.8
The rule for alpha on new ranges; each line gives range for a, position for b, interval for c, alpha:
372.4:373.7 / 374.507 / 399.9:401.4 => 27.3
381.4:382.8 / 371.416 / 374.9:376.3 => 29.7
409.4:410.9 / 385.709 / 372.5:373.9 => 28.4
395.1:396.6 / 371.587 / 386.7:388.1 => 28.2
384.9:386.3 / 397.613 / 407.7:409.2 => 29.5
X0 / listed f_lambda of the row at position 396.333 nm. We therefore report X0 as 29.73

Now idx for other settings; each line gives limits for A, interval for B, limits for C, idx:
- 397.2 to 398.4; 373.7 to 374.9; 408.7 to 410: -39.3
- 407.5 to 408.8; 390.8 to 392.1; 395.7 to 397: -28.5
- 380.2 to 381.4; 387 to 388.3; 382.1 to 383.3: -30.8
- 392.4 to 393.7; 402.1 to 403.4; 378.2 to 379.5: -29.4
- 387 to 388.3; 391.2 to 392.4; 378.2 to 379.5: -30.4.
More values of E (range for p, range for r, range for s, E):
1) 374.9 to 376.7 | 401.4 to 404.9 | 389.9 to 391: 1.05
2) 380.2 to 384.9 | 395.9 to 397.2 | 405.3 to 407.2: 0.91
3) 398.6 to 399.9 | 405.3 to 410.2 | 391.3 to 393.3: 1.04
